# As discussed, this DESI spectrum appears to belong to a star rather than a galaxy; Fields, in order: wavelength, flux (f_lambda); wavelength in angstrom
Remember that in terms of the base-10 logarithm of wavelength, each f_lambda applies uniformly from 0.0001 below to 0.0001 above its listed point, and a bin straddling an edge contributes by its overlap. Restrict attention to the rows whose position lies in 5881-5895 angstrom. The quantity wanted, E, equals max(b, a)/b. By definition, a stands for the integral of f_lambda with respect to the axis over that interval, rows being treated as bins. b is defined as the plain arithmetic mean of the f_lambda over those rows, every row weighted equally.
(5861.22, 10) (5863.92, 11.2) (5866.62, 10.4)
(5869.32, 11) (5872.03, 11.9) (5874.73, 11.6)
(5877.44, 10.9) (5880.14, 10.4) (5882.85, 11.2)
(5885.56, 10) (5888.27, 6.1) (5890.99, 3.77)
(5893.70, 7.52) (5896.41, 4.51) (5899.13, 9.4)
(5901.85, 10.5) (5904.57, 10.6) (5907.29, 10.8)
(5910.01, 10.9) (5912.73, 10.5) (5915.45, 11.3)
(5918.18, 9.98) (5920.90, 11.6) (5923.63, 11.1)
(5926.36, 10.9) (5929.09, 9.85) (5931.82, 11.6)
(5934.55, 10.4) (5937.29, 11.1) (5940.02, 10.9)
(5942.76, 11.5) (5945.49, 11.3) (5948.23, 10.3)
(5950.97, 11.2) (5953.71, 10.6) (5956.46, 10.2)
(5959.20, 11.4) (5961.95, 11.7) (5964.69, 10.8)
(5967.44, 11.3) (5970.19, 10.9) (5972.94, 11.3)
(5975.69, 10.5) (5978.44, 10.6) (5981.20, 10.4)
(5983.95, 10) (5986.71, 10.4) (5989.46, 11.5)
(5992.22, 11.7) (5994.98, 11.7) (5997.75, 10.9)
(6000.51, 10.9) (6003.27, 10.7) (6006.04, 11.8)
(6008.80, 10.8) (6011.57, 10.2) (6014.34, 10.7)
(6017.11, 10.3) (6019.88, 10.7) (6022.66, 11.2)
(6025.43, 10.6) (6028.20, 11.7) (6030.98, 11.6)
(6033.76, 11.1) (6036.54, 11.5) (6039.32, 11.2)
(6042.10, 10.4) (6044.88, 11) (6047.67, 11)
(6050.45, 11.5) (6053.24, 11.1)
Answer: 14.2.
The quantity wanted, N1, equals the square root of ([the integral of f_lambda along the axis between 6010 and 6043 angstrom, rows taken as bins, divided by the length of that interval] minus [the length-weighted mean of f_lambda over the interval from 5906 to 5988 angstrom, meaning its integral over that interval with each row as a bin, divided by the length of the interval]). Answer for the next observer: 0.31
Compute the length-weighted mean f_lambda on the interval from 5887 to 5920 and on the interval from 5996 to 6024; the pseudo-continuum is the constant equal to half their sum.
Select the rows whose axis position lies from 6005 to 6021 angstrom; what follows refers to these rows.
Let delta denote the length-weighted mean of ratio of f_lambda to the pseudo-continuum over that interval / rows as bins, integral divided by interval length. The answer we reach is 1.09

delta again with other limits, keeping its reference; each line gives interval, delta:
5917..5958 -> 1.10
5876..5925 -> 0.97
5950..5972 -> 1.12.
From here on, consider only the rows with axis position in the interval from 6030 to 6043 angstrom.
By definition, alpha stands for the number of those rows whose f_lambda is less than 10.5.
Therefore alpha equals 1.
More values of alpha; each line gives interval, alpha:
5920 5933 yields 1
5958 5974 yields 0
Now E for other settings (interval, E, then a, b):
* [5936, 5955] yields 19.0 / 209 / 11.0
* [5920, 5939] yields 19.0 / 207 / 10.9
